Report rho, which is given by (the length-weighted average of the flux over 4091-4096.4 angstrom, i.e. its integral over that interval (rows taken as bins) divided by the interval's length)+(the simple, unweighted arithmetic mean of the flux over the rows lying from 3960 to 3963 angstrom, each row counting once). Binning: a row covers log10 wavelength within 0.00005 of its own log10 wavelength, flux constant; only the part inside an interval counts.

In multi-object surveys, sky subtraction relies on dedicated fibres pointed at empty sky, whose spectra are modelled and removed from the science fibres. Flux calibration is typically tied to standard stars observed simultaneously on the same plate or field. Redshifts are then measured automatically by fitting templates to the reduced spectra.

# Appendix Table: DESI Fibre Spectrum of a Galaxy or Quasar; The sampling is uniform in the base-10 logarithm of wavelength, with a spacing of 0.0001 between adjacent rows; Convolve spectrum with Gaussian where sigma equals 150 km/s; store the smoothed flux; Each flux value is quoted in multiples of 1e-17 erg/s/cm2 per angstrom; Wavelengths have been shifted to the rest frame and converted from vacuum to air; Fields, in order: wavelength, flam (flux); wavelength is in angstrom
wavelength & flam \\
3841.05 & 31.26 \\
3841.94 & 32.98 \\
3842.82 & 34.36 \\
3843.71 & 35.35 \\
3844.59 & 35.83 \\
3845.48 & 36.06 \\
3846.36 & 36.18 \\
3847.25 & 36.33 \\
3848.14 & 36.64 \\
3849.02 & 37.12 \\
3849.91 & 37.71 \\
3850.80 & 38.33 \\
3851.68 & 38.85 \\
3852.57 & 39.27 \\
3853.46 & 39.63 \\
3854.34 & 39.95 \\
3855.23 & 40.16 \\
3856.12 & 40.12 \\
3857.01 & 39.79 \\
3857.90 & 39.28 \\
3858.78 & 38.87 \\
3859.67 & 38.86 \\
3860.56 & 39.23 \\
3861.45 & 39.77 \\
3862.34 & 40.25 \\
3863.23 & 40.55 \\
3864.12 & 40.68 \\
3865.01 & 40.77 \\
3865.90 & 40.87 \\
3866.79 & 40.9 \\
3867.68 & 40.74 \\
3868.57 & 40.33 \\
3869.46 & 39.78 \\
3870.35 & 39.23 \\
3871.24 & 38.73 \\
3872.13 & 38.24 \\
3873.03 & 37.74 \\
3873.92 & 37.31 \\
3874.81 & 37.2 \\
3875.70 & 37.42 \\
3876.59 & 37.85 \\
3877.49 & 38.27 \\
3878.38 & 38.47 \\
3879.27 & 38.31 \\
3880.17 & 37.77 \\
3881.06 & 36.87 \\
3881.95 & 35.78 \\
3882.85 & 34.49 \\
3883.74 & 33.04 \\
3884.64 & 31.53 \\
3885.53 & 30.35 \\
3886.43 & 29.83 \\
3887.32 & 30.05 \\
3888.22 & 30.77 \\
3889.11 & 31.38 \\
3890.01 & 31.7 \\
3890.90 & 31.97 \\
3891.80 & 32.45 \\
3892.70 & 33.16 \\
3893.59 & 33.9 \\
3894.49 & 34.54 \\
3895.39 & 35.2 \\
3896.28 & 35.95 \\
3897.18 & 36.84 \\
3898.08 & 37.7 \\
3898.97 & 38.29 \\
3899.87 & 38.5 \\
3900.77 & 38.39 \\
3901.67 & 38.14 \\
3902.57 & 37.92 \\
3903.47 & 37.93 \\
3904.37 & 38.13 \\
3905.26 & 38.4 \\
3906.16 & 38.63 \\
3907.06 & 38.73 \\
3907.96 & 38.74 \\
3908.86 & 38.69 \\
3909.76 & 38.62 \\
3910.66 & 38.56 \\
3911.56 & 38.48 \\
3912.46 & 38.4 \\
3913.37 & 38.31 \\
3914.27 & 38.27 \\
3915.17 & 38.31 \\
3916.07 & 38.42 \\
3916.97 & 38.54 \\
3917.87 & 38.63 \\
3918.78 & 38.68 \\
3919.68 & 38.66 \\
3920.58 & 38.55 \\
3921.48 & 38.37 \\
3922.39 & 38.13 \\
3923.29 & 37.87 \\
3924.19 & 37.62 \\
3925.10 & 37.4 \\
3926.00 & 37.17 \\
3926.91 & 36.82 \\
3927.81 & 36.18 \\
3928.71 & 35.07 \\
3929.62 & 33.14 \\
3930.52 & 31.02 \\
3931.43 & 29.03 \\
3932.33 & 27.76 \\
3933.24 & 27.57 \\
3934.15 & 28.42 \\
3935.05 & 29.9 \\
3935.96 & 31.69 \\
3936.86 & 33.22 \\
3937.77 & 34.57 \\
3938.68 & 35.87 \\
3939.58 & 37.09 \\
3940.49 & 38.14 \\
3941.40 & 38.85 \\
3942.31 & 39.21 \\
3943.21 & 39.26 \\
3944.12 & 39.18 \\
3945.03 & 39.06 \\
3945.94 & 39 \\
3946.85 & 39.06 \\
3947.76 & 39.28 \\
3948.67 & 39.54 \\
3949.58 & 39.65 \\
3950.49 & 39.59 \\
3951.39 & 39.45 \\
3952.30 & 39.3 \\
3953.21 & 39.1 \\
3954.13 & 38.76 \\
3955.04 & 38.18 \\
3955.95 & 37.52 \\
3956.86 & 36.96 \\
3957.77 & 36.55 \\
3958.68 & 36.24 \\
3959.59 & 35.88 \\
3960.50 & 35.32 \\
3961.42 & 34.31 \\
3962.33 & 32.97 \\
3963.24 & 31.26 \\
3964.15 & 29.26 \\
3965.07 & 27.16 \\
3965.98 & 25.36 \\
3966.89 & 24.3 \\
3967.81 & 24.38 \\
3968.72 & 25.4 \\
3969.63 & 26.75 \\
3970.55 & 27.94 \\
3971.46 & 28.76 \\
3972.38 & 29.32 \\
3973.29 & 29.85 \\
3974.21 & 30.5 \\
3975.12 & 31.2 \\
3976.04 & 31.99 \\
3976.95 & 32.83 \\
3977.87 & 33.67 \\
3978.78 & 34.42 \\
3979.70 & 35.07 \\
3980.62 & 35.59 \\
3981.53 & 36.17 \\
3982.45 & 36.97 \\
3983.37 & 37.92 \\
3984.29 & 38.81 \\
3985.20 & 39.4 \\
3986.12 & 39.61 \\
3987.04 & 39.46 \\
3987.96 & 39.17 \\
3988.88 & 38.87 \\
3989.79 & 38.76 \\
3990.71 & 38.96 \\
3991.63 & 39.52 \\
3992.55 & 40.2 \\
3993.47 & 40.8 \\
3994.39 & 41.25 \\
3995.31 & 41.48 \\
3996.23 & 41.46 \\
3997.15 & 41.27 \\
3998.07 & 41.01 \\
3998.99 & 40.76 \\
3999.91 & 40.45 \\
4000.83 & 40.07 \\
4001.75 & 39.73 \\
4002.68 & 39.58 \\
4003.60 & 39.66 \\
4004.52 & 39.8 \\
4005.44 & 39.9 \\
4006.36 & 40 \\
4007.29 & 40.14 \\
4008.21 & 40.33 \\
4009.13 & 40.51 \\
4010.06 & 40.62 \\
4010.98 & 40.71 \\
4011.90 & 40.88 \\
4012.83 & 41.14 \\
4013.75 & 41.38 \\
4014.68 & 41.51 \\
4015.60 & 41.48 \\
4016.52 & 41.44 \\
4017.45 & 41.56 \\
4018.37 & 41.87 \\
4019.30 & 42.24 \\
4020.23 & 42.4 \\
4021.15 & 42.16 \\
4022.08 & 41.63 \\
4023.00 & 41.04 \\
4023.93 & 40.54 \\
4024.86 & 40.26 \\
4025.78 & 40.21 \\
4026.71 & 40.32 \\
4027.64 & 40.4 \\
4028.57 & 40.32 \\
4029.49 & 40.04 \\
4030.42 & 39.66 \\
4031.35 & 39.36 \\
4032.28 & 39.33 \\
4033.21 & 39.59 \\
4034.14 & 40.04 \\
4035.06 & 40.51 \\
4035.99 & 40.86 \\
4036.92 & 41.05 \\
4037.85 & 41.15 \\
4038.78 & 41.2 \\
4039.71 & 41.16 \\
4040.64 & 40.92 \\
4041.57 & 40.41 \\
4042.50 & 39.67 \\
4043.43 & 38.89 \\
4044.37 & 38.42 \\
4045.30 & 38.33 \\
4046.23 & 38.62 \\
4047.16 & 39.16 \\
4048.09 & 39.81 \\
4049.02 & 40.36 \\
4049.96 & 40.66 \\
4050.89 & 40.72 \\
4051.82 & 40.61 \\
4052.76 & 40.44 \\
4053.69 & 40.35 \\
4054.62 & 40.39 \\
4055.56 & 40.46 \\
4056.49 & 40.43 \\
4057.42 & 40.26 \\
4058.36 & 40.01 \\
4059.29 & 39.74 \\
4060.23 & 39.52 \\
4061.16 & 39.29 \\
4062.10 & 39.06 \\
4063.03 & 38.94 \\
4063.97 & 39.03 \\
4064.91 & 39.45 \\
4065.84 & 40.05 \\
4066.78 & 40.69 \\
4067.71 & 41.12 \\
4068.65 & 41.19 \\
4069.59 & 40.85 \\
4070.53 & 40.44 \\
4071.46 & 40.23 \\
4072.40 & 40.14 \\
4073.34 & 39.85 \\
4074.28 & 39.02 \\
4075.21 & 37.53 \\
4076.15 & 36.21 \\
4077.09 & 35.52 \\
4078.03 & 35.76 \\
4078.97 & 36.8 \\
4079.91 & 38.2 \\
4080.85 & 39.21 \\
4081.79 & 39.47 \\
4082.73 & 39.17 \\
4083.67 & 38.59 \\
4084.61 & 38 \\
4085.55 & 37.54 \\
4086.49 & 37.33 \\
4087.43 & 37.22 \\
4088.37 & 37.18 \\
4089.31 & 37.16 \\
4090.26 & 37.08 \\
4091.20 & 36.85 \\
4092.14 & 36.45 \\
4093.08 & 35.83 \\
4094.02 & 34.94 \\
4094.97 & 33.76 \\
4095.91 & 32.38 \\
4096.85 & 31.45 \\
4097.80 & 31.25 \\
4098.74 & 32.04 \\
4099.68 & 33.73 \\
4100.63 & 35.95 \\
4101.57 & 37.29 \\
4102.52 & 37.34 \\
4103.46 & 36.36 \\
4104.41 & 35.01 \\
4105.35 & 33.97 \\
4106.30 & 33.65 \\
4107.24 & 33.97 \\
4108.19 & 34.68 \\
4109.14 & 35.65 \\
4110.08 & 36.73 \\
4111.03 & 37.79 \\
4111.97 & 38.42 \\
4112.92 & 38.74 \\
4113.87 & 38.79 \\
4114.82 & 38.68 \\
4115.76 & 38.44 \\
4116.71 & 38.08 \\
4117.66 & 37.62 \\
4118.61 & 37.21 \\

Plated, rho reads 69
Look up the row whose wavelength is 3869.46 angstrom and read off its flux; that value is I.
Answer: 39.78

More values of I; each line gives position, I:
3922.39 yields 38.13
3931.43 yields 29.03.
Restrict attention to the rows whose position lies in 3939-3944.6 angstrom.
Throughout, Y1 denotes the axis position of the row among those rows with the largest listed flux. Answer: 3943.21 angstrom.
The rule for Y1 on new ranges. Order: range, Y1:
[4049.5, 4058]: 4050.89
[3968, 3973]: 3972.38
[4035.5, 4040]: 4038.78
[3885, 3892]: 3891.80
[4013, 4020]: 4019.30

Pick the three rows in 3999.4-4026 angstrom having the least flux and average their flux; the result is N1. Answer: 40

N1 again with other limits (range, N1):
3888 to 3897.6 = 31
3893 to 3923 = 35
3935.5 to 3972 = 25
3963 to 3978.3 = 25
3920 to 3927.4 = 37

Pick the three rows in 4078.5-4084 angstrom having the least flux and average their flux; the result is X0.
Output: 38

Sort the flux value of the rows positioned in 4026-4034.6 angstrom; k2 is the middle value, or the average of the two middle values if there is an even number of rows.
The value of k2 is 40.0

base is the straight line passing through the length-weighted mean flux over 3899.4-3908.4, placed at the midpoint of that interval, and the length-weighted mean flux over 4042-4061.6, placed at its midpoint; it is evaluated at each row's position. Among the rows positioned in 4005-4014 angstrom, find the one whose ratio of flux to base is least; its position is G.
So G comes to 4005.44 angstrom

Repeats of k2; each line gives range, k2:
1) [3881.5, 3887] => 32.3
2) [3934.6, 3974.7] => 36.1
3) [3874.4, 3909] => 37.2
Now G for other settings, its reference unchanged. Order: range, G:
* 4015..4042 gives 4032.28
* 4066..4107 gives 4097.80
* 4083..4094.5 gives 4094.02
